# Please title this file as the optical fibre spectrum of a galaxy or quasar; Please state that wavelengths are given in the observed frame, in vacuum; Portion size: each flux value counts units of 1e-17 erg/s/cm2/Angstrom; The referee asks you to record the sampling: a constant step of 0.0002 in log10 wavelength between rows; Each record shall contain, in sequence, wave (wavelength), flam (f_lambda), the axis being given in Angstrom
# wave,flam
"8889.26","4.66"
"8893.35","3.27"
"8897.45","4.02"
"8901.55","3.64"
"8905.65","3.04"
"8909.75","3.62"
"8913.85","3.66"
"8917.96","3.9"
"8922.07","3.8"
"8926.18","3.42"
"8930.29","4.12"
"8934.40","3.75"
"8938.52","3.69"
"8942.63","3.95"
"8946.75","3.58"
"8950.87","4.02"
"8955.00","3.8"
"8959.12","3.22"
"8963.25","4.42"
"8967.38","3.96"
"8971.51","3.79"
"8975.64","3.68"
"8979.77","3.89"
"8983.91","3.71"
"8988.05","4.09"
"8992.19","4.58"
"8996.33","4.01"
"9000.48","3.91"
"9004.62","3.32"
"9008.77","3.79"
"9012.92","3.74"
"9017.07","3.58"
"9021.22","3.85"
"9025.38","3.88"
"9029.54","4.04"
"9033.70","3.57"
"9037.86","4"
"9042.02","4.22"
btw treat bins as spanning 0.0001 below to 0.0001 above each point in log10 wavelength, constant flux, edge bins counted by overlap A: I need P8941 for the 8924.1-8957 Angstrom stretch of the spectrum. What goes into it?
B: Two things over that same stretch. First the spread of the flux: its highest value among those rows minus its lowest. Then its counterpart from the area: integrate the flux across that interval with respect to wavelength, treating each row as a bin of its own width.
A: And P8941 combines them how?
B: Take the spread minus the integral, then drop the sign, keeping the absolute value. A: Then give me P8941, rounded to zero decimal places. 124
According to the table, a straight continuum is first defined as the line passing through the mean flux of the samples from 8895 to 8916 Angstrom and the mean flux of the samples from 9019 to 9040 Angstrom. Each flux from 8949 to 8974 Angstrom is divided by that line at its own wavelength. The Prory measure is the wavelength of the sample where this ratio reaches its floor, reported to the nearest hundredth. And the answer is 8959.12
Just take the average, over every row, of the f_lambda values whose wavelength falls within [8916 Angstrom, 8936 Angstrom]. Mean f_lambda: 3.80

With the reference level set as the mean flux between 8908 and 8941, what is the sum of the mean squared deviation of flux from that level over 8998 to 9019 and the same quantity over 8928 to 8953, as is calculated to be 0.10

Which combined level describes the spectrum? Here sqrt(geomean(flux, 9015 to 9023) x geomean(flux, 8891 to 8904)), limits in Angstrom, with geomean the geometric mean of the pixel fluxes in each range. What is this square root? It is 3.67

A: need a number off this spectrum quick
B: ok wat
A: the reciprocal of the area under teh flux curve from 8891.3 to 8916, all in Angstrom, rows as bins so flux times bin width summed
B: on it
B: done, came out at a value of 0.011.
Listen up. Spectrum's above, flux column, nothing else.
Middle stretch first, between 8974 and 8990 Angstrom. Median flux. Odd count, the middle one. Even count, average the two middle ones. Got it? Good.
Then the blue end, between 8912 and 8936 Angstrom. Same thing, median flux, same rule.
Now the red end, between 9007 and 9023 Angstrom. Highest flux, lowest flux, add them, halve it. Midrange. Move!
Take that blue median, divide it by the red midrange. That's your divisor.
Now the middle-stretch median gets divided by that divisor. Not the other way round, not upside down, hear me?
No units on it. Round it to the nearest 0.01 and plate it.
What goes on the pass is 3.74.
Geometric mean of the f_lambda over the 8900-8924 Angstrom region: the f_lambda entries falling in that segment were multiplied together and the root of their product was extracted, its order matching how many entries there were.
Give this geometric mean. 3.60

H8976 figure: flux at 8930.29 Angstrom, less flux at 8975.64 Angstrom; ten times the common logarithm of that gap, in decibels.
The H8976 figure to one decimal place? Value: -3.6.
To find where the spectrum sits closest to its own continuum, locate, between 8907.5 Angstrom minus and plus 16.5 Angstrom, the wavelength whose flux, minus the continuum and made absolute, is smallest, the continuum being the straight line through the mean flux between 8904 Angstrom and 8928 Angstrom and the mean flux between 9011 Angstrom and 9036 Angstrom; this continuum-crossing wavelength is 8909.75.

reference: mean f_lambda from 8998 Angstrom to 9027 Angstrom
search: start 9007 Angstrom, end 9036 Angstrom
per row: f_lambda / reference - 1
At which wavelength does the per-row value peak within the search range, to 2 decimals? 9029.54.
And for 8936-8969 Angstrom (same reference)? 8963.25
